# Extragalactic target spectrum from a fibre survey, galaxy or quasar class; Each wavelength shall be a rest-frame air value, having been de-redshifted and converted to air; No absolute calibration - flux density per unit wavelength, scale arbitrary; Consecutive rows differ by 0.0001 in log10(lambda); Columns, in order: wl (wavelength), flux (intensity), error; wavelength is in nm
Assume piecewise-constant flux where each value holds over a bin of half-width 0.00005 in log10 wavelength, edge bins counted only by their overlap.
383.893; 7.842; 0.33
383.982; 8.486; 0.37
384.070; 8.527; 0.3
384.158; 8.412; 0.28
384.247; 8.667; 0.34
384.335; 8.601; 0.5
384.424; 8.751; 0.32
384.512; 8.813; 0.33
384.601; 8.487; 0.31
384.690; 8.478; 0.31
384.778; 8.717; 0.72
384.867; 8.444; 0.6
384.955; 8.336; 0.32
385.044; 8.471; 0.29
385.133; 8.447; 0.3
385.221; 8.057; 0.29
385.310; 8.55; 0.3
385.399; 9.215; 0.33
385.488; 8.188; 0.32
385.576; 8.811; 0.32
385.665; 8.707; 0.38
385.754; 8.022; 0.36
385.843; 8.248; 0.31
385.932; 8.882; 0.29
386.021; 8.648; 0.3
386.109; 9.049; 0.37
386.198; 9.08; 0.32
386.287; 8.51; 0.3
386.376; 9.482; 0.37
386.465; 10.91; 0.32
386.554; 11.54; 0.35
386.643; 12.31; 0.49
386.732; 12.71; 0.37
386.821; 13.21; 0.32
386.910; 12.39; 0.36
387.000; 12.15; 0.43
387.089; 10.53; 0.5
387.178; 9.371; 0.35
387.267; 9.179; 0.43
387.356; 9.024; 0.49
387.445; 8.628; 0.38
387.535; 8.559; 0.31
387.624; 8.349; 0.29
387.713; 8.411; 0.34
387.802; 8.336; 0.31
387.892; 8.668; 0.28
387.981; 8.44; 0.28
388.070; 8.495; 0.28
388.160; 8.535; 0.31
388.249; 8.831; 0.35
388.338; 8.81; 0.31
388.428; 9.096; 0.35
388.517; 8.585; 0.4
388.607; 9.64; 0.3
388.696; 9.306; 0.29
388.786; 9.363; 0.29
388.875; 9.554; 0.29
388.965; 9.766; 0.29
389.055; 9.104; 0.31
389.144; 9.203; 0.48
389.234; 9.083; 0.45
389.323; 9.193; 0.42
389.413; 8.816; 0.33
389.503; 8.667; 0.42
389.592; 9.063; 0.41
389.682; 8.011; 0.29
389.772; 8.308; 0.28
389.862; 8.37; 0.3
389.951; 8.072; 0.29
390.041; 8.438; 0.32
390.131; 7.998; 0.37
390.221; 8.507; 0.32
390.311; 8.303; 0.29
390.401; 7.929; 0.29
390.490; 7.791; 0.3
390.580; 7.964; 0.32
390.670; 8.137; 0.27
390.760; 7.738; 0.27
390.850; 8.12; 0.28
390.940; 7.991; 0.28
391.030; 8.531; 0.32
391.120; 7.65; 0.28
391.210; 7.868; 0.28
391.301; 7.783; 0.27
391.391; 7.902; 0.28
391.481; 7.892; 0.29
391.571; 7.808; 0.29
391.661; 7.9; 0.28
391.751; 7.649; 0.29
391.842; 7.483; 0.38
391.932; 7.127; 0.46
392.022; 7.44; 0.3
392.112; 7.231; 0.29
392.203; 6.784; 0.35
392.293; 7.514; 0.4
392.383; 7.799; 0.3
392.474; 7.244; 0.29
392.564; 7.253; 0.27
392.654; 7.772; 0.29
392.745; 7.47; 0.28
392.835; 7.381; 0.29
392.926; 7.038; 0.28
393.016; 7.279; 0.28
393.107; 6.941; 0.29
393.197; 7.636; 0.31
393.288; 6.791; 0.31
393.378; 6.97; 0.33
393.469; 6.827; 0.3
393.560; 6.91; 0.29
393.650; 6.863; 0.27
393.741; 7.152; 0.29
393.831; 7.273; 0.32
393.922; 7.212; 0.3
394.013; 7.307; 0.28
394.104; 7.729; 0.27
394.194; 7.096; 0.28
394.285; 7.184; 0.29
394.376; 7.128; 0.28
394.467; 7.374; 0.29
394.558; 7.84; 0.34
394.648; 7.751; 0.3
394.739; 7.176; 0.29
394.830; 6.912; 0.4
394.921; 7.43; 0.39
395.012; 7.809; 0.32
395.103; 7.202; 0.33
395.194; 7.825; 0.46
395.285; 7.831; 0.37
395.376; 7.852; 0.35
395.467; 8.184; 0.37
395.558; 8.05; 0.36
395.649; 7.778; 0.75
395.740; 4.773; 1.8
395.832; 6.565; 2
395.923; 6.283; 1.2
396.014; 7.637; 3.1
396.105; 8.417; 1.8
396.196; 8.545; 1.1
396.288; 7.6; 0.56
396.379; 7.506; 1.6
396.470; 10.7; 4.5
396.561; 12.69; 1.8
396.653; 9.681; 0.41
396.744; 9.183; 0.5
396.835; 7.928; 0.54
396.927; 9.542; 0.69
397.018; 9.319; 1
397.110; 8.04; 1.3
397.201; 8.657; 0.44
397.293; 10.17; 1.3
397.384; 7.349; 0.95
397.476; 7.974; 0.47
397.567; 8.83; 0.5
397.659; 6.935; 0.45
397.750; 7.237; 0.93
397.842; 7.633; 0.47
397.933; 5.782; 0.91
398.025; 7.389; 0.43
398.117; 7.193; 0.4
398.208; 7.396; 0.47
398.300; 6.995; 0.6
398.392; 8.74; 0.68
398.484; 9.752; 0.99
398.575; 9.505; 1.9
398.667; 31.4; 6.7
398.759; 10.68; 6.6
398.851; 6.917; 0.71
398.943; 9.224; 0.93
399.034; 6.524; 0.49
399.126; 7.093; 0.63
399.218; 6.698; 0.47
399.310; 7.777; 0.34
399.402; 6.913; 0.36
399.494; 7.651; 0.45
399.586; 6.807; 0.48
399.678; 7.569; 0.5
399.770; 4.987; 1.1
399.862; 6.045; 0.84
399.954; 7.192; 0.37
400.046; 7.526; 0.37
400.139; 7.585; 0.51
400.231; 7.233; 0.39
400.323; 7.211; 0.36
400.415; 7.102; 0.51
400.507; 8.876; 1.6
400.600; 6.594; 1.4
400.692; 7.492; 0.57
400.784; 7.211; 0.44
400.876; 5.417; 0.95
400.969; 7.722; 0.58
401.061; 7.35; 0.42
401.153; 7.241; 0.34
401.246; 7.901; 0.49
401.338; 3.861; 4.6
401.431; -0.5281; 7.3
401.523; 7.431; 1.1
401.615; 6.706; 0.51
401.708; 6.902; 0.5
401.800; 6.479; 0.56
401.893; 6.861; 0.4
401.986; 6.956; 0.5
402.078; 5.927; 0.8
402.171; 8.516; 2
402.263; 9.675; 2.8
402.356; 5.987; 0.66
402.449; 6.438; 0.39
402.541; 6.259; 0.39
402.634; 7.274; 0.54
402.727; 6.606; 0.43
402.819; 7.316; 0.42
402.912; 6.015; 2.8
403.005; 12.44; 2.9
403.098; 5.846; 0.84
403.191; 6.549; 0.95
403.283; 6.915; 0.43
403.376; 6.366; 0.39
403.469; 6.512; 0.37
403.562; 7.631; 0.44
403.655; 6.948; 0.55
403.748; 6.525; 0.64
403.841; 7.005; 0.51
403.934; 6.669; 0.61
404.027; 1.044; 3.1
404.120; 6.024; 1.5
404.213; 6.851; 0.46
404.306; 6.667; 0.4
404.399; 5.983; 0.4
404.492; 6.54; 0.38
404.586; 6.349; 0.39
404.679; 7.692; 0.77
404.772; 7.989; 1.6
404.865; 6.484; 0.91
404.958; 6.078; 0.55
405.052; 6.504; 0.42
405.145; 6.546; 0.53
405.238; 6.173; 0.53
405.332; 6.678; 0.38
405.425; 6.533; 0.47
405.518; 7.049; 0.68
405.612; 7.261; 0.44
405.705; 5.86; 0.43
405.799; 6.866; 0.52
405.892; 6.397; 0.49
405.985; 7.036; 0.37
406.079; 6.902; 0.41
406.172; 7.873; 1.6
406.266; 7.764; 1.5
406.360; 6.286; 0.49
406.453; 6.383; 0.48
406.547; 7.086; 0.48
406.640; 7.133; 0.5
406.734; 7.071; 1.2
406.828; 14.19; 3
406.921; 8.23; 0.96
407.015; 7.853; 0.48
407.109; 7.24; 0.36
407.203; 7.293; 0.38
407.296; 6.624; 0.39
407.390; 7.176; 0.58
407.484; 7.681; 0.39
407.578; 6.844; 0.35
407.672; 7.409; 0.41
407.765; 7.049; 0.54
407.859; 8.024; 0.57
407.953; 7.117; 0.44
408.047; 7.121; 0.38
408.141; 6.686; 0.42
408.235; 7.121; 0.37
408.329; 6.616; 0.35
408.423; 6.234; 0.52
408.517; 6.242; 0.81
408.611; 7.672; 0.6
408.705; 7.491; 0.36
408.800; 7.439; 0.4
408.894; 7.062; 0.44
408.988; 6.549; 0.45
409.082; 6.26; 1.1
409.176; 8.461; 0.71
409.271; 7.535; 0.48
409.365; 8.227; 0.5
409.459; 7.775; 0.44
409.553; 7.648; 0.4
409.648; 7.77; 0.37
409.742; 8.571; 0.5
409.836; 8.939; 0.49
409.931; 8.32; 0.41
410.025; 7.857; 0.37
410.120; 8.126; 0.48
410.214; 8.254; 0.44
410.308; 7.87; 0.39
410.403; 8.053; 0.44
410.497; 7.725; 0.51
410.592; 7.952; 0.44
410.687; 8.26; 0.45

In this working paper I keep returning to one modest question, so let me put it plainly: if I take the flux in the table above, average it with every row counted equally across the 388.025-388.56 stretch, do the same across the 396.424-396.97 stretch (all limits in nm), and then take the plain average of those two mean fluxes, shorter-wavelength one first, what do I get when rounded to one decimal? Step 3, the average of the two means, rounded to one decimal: 9.3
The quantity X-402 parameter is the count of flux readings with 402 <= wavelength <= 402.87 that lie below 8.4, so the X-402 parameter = 7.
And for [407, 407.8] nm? 9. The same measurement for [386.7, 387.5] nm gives 0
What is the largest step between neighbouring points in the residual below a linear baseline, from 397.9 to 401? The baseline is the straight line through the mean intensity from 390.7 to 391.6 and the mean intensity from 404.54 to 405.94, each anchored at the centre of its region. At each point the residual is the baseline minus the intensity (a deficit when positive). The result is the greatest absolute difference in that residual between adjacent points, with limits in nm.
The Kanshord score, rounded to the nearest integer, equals 22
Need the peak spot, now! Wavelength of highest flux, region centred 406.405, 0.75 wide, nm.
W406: 406.172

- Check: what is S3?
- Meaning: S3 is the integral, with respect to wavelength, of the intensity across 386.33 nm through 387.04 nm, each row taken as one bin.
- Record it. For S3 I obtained 8.4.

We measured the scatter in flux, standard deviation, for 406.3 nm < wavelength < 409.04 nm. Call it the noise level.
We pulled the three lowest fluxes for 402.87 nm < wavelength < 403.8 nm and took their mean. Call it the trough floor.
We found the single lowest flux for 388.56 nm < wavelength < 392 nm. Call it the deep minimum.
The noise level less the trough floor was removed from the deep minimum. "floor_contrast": 11.8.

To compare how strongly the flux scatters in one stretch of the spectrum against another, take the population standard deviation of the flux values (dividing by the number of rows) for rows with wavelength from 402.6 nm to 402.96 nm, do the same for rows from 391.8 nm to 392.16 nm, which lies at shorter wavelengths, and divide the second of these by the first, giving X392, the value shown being 0.27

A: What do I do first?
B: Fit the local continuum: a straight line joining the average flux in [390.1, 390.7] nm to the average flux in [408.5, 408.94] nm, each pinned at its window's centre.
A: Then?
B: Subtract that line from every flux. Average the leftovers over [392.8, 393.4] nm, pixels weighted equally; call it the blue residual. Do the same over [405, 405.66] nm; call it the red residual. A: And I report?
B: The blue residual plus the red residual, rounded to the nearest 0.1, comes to -1.5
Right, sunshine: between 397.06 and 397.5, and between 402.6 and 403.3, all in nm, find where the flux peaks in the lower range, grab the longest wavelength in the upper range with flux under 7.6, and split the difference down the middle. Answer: 400.29 nm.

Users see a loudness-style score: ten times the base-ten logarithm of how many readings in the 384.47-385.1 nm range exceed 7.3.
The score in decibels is 8.5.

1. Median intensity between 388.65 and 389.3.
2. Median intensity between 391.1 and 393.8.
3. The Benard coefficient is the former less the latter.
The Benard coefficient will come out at 1.9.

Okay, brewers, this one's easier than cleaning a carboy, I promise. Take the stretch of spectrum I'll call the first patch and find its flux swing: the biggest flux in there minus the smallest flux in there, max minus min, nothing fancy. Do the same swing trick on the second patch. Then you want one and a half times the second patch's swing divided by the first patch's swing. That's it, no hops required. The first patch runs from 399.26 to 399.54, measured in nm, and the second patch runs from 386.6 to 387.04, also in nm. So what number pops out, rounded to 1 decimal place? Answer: 1.8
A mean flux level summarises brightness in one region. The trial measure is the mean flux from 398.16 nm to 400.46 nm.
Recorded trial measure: 8.5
